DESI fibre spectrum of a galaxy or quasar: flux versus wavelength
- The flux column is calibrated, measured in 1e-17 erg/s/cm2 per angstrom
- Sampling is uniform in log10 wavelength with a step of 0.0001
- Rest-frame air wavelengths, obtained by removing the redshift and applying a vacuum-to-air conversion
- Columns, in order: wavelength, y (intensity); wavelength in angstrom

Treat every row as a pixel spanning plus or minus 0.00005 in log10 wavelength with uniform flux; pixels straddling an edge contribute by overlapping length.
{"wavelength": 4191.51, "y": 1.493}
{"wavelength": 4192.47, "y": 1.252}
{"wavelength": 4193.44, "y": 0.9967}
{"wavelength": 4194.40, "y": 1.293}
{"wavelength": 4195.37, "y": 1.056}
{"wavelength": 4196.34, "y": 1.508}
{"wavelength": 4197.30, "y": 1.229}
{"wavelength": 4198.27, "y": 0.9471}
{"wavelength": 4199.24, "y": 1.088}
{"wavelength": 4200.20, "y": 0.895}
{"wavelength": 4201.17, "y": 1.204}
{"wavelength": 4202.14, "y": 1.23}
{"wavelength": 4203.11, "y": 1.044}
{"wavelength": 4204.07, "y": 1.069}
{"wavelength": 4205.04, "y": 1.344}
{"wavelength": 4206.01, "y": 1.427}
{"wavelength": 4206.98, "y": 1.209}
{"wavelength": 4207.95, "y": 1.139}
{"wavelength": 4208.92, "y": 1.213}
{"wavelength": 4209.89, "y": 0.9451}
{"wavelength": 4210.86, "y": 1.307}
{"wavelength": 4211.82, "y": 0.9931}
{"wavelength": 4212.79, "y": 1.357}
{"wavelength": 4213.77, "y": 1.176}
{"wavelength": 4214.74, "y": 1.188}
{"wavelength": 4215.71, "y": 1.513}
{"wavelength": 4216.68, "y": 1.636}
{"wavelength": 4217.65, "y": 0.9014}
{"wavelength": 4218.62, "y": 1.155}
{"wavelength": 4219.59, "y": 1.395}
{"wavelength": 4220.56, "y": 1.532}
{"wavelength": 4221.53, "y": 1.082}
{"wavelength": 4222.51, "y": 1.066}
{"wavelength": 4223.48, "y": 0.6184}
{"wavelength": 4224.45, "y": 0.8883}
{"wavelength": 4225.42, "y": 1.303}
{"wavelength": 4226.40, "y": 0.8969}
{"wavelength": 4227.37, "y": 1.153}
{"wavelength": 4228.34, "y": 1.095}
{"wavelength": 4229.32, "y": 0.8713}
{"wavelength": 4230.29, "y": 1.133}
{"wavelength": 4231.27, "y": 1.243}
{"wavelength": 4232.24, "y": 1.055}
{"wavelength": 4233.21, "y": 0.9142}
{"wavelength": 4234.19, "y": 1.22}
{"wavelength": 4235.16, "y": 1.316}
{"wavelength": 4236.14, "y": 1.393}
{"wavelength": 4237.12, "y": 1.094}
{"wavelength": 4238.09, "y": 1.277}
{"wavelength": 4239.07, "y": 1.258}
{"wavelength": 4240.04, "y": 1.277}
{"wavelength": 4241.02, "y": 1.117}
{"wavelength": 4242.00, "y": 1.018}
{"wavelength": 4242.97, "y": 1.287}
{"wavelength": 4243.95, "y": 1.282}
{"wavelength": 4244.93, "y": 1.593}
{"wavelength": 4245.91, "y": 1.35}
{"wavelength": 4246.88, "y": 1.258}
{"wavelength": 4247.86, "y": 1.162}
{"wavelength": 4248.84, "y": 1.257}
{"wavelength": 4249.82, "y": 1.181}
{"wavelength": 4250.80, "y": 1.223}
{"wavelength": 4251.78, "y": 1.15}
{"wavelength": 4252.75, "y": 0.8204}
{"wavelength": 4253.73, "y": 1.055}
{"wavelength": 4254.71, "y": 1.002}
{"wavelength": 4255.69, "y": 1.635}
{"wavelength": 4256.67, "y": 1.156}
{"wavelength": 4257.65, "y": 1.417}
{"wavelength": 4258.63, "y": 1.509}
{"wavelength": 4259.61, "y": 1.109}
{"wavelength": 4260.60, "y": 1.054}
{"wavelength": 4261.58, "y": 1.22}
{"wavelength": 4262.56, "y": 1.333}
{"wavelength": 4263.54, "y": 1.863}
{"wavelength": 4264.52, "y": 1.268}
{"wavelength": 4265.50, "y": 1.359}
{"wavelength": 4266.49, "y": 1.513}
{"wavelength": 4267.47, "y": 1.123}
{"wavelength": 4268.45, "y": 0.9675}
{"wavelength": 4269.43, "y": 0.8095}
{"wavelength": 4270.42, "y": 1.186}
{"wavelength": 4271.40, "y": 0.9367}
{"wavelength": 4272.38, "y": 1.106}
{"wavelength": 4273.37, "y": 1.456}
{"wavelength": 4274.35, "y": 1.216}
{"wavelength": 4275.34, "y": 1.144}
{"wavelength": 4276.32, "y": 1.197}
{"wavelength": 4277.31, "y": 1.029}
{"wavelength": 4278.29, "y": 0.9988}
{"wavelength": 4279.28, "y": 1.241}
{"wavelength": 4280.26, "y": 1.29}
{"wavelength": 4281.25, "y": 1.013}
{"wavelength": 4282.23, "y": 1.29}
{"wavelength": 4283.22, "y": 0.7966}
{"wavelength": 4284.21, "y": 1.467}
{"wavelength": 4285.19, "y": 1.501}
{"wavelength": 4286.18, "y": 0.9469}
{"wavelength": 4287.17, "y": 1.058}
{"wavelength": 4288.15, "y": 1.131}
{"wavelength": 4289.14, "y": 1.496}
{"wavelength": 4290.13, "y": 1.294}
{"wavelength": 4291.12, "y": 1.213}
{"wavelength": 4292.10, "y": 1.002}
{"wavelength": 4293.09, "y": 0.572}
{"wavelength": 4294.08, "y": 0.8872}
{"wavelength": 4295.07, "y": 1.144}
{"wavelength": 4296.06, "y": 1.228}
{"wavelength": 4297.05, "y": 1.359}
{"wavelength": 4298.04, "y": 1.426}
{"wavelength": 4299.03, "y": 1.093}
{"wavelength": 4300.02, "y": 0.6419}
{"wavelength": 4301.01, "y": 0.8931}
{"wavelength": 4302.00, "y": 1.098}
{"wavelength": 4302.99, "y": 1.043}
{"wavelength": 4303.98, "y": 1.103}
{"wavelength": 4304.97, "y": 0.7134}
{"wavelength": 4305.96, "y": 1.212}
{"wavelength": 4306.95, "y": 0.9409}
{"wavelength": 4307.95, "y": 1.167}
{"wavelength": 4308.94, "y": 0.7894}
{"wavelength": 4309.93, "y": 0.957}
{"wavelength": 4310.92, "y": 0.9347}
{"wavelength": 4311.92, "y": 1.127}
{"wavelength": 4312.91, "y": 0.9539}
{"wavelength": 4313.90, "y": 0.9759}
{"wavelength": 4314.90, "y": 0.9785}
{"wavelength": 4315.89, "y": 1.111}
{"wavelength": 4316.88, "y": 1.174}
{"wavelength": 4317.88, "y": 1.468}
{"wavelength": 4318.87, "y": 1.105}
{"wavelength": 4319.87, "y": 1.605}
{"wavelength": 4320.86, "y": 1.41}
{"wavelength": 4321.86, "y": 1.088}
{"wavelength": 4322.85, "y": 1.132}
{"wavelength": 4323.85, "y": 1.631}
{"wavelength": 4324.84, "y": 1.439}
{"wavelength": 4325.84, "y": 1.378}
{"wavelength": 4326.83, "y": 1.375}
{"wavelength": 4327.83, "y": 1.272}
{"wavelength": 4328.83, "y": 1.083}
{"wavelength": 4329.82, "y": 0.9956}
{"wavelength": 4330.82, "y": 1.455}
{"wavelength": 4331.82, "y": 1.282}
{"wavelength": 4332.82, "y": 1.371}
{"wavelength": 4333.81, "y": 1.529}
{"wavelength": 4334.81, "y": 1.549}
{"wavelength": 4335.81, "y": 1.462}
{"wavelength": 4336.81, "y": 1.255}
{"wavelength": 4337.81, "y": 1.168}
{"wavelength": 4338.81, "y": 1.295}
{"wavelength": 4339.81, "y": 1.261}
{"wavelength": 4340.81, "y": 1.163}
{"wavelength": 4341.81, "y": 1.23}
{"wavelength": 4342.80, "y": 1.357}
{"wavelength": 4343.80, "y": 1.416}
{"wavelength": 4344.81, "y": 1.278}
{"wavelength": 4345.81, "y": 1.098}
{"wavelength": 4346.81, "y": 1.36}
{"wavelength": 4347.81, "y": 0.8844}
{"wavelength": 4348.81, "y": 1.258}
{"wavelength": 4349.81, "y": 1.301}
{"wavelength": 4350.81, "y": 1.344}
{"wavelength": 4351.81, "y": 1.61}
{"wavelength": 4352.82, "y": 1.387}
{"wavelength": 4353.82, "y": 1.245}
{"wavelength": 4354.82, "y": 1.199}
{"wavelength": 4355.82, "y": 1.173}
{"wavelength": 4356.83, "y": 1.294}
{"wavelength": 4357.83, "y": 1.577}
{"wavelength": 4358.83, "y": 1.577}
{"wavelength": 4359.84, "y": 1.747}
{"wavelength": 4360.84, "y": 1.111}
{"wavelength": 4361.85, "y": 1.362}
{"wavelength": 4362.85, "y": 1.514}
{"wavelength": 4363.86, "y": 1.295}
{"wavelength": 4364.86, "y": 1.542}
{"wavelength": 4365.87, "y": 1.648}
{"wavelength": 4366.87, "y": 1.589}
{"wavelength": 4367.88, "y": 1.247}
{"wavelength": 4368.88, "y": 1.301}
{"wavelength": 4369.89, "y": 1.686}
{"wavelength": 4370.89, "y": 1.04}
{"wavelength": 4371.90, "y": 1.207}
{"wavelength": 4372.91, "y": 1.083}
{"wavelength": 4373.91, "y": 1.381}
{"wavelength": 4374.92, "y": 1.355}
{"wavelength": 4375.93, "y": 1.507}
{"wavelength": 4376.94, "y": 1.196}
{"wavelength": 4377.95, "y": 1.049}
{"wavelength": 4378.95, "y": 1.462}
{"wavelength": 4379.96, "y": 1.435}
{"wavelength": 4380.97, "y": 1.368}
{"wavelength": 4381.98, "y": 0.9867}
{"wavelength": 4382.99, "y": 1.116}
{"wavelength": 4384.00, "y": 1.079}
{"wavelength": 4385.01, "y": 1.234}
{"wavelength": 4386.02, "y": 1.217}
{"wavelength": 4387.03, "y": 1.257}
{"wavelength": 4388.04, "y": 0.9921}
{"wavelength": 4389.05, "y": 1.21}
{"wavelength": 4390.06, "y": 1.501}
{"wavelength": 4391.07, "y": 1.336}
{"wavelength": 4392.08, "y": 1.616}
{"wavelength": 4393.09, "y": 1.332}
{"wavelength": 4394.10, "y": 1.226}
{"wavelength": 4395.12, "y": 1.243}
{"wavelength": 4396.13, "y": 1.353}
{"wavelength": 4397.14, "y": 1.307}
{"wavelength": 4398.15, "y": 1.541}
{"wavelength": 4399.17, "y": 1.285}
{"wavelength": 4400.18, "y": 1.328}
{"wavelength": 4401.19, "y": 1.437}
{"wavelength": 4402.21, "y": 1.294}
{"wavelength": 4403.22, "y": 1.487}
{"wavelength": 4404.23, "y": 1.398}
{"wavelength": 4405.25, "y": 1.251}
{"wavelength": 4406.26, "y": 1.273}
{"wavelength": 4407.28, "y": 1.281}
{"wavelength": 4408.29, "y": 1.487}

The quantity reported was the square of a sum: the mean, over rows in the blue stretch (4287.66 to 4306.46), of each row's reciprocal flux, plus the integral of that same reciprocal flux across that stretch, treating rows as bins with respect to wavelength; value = 382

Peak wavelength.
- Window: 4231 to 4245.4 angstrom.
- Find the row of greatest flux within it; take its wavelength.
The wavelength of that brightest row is 4244.93 angstrom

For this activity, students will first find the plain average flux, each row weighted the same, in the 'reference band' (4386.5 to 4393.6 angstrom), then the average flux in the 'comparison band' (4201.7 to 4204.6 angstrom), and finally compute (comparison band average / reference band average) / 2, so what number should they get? 0.42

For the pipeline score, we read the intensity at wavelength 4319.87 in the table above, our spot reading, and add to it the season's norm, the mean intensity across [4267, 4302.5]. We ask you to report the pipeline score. 2.72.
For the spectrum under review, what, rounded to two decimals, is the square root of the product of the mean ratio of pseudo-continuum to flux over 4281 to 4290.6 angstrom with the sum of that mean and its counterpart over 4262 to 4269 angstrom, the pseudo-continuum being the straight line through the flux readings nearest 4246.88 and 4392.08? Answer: 1.60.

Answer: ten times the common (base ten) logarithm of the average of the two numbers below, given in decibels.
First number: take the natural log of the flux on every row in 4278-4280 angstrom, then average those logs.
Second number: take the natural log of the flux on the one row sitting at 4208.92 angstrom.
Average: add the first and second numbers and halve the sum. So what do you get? -8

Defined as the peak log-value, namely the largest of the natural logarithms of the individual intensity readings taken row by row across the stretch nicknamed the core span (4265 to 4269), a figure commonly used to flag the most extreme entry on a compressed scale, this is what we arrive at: 0.41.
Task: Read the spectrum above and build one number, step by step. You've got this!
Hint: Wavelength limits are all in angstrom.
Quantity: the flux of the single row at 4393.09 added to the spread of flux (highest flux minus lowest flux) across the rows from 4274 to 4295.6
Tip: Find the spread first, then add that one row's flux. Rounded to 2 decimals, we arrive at 2.26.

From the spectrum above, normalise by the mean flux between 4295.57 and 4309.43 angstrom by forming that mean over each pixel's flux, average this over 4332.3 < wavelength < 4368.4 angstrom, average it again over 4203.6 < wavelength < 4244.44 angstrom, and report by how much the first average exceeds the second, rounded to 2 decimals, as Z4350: -0.13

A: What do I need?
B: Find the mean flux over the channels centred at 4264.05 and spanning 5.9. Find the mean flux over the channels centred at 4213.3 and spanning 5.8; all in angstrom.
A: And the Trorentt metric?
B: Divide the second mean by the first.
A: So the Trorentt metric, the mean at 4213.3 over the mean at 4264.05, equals 0.88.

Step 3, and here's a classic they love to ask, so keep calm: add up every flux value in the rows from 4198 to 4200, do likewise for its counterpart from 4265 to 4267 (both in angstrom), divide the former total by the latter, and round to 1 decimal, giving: 0.7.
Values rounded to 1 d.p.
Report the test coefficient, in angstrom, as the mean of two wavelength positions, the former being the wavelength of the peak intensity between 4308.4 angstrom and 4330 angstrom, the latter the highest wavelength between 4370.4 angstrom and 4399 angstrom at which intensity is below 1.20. 4355.9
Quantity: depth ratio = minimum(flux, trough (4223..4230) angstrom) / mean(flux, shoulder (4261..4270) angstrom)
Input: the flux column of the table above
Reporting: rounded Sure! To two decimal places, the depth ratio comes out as 0.49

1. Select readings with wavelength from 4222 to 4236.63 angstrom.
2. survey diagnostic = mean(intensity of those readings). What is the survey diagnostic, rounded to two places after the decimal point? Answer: 1.08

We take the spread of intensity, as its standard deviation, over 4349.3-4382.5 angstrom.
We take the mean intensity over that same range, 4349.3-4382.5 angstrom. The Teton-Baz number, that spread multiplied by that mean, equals 0.27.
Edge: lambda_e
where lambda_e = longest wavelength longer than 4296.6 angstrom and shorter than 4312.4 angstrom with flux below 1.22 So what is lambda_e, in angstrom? 4311.92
